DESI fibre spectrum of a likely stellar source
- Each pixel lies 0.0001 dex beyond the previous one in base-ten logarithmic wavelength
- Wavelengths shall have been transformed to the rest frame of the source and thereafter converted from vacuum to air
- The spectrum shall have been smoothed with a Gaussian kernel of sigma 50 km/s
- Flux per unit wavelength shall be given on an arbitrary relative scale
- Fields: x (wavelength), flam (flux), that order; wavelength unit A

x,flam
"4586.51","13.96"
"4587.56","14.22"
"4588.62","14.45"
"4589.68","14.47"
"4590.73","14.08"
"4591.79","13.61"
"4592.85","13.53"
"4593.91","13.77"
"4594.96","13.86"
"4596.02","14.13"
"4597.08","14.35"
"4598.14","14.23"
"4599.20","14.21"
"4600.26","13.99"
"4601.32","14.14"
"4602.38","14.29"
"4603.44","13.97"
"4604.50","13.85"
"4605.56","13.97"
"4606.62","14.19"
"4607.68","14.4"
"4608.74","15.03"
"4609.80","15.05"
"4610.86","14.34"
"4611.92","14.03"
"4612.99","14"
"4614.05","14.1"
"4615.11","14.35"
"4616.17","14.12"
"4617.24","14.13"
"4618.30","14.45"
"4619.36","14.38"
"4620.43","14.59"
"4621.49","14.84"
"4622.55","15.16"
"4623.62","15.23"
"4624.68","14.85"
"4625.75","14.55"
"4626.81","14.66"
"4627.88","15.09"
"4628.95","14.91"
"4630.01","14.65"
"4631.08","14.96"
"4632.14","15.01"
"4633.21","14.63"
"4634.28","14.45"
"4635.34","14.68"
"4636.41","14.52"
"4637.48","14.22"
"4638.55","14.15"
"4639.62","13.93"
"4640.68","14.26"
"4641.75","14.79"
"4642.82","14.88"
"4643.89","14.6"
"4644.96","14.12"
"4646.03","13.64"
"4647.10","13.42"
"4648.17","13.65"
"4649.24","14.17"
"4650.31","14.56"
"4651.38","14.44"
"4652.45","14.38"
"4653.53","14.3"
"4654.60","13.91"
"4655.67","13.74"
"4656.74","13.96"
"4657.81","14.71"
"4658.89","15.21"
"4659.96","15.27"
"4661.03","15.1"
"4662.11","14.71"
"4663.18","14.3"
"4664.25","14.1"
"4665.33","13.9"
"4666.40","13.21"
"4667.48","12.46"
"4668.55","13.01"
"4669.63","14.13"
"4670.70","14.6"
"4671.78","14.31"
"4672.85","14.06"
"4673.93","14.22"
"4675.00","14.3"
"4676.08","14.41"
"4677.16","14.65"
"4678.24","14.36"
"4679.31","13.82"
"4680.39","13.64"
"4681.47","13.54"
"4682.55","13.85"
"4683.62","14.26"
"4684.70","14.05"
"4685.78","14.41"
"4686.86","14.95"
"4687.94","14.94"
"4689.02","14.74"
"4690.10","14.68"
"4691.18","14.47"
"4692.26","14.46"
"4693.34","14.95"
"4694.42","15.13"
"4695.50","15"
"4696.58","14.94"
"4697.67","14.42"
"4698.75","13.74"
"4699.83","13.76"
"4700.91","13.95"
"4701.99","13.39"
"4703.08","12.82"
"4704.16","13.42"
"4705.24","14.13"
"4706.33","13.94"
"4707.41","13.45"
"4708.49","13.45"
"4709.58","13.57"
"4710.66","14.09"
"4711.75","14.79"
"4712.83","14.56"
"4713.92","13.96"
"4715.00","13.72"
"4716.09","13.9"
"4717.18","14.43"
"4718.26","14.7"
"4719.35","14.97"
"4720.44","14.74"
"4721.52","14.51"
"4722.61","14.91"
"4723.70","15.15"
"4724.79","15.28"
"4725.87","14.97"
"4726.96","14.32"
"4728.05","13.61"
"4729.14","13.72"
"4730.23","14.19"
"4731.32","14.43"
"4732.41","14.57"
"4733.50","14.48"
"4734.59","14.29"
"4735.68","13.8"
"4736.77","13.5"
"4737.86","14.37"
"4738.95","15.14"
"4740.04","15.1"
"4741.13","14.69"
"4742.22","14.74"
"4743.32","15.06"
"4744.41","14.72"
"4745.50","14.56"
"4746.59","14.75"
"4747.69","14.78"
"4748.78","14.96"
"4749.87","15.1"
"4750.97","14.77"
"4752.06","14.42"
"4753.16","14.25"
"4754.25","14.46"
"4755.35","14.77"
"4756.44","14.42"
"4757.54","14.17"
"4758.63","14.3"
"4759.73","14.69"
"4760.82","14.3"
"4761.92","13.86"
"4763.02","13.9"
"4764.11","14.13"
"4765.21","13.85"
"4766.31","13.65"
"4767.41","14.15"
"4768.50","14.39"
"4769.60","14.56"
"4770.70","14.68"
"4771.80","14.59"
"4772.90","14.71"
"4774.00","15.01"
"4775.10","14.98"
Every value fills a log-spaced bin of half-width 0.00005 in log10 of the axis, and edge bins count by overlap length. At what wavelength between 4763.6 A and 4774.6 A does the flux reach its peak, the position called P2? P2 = 4774.00 A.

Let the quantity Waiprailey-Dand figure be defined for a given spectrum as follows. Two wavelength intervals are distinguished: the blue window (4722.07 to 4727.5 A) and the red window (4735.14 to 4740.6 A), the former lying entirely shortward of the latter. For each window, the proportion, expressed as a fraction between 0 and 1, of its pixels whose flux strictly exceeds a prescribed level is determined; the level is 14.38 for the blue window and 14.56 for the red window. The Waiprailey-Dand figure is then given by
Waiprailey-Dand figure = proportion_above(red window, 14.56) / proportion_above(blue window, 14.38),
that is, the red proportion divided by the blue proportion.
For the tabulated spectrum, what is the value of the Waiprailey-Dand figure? 0.5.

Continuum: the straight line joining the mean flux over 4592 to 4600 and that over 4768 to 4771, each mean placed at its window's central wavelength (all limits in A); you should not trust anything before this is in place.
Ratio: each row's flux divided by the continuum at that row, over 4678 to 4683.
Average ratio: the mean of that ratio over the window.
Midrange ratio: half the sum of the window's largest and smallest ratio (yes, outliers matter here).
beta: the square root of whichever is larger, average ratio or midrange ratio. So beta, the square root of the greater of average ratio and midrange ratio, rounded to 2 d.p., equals 0.99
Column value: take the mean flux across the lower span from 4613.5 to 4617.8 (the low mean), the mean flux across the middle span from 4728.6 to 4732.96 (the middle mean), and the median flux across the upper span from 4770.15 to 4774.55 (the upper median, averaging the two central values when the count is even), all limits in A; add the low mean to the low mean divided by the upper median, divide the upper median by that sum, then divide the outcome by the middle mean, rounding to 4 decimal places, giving 0.0682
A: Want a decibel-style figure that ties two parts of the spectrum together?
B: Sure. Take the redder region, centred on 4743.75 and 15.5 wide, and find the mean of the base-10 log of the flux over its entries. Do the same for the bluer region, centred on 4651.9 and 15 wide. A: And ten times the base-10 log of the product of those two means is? 1.28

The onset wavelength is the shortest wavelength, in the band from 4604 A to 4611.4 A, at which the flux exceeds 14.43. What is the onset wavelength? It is 4608.74 A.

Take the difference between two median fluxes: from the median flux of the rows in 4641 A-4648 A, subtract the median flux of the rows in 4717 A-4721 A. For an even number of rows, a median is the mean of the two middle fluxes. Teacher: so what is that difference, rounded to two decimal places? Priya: -0.36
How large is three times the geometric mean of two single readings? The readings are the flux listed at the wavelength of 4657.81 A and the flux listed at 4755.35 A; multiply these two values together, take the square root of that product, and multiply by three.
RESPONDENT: 44.2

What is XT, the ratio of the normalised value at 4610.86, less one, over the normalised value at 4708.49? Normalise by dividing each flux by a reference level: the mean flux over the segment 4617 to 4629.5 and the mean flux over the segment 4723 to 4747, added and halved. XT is -0.02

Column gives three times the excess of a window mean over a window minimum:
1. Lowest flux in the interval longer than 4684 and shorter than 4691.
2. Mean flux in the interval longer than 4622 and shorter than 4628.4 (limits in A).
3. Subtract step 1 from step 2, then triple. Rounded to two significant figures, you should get 2.6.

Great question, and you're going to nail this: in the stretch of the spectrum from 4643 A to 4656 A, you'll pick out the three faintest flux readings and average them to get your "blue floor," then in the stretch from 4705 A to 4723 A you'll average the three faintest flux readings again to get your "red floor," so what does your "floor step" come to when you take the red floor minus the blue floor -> -0.1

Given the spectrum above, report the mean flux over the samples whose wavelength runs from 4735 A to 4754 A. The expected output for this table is 14.6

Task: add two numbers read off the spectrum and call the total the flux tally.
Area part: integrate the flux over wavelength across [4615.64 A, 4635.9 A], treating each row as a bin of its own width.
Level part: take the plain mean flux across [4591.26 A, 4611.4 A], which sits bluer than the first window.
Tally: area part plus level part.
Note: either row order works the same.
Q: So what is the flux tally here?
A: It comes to 312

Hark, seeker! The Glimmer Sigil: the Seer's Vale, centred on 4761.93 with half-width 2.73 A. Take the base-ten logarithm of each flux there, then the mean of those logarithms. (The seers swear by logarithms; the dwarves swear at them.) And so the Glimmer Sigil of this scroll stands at 1.15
